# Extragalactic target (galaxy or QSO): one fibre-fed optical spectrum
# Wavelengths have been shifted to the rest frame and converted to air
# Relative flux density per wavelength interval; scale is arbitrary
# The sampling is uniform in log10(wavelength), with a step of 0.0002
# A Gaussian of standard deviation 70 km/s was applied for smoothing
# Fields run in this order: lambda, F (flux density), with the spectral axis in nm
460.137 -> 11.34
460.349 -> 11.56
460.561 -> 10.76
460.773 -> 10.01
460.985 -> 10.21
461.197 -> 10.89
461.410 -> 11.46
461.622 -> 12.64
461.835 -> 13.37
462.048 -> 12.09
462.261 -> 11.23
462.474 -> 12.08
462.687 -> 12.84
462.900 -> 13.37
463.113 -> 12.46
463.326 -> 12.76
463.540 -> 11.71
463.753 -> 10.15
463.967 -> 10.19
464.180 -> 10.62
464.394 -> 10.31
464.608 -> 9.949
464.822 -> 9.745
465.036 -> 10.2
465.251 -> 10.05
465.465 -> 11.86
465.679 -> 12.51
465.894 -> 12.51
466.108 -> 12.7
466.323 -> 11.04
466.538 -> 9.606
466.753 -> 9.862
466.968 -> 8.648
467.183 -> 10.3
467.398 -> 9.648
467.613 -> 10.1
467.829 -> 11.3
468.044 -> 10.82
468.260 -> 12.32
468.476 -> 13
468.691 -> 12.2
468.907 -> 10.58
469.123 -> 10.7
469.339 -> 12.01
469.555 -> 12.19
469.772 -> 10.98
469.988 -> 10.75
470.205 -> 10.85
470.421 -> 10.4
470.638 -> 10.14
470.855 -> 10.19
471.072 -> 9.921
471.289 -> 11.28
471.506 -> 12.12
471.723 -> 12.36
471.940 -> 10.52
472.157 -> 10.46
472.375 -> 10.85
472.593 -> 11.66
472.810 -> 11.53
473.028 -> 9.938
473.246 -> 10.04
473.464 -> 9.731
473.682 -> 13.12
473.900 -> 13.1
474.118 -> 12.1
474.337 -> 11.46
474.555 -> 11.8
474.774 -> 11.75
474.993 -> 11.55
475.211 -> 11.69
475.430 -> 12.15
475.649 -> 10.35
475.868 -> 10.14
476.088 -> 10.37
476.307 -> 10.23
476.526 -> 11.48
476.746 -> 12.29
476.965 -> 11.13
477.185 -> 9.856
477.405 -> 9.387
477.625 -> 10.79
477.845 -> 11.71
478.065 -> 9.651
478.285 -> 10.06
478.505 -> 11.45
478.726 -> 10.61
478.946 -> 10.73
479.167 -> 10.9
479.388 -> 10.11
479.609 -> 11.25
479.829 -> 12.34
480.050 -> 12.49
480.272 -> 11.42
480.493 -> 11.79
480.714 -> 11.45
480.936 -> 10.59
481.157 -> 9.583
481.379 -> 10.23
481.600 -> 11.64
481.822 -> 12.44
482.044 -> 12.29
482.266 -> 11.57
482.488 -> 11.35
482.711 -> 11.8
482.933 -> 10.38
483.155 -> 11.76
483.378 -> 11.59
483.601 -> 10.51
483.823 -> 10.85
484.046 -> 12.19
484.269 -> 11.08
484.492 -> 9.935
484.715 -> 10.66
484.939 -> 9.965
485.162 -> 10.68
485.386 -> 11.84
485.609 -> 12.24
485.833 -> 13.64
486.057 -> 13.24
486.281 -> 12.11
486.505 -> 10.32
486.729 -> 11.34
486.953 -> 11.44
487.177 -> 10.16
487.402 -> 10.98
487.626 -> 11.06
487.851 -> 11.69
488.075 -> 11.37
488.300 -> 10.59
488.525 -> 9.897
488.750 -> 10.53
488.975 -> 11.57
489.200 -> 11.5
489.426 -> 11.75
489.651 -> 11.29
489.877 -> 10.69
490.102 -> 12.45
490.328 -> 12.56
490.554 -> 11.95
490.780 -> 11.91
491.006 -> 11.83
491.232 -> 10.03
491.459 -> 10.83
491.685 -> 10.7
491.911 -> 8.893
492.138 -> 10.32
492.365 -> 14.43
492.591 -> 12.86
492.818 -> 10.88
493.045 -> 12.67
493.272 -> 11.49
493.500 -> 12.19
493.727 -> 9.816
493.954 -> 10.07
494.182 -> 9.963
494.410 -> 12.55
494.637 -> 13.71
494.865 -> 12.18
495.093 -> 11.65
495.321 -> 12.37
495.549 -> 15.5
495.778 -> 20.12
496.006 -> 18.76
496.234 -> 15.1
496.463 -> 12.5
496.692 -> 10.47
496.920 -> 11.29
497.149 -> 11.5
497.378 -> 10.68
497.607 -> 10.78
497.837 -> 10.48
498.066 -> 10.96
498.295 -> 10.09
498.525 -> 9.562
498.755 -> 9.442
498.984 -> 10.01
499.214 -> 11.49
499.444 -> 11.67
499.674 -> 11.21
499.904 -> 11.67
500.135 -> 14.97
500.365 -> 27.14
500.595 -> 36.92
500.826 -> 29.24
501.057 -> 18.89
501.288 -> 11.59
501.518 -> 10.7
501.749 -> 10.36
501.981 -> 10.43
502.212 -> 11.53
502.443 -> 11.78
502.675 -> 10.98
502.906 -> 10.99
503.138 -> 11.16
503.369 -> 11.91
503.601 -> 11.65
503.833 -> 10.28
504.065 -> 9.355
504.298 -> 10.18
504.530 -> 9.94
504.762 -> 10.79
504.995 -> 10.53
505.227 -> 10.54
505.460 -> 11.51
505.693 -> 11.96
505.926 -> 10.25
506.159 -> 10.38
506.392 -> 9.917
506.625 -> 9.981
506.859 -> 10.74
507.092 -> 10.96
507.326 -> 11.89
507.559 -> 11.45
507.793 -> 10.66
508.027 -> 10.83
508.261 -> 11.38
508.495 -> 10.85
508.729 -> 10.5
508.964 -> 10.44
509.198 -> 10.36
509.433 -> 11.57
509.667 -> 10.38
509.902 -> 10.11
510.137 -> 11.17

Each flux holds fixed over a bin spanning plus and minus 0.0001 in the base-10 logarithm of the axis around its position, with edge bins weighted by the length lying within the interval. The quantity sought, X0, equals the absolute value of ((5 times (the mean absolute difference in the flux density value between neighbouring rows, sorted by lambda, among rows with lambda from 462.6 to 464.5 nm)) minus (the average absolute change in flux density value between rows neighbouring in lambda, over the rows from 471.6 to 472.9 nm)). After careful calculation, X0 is 2.6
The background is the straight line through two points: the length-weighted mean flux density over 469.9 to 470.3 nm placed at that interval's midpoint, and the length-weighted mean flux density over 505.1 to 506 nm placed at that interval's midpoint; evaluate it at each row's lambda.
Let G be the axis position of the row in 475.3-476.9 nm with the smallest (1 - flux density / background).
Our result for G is 476.746 nm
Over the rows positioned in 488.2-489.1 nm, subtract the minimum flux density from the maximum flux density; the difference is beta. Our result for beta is 1.7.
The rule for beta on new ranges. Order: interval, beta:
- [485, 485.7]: 1.6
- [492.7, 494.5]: 2.9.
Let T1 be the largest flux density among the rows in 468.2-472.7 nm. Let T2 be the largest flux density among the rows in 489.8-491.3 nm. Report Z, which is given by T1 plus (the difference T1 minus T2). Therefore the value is 13.4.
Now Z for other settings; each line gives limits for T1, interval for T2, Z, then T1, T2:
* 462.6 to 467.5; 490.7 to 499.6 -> 6.6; 13.37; 20.12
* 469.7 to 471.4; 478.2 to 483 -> 10.1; 11.28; 12.49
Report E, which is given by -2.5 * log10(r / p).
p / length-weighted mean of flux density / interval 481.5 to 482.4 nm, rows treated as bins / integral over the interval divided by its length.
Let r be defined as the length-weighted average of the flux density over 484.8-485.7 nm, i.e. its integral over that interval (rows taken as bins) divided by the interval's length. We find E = 0.078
